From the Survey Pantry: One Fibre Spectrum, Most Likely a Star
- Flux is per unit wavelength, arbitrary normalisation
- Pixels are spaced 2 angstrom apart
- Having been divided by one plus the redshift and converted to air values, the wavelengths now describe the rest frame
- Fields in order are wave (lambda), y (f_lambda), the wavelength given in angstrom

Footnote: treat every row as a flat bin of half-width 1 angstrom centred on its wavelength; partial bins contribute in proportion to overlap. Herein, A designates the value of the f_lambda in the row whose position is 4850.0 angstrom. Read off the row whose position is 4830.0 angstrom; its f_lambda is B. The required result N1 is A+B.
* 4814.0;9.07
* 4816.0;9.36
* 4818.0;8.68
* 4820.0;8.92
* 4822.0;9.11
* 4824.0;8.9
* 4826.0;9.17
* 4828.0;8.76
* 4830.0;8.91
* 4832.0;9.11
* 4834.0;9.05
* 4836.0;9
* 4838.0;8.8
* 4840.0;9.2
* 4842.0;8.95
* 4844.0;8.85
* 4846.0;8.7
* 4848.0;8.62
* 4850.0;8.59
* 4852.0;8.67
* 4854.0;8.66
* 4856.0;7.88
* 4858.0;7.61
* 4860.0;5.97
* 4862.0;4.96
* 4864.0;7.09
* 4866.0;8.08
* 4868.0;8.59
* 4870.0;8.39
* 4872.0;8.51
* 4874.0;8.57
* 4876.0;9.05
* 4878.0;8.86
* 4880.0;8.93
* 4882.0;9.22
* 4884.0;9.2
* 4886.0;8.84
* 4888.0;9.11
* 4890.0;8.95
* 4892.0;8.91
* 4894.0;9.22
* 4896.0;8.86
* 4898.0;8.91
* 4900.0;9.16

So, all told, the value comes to 17.5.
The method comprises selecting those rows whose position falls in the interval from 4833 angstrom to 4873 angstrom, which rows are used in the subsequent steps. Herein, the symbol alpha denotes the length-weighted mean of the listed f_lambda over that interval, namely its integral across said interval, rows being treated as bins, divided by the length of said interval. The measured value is 8.2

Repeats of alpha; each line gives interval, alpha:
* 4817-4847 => 8.9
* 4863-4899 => 8.7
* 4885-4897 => 9.0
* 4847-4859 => 8.3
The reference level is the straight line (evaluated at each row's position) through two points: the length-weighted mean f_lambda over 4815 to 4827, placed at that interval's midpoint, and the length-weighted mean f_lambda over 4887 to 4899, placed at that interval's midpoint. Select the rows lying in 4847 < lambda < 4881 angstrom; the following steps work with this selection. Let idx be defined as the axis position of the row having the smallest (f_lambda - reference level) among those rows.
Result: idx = 4862.0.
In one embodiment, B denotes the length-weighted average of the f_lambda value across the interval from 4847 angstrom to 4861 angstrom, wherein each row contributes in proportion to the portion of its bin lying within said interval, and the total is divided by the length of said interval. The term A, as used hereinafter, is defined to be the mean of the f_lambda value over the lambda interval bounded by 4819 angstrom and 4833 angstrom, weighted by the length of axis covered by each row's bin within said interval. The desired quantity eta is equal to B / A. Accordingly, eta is 0.89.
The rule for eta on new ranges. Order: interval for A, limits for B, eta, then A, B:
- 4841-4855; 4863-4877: 0.95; 8.72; 8.33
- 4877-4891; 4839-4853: 0.98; 9.02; 8.80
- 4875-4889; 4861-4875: 0.86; 9.03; 7.74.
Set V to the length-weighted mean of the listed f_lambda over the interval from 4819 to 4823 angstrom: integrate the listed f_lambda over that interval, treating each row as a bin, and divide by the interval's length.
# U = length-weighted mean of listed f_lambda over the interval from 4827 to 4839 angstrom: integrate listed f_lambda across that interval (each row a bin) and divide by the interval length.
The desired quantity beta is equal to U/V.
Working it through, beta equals 0.99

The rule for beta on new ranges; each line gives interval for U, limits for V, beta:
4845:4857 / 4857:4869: 1.21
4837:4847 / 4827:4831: 1.01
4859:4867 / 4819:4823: 0.72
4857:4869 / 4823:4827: 0.78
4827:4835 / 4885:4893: 1.00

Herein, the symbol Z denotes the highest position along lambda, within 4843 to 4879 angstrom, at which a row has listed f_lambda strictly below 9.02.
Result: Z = 4878.0 angstrom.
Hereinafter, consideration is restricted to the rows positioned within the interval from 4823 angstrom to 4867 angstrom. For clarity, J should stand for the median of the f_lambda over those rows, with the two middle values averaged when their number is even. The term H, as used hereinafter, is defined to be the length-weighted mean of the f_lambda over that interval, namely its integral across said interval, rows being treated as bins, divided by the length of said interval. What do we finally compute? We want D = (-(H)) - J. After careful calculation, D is -17.1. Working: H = 8.3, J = 8.7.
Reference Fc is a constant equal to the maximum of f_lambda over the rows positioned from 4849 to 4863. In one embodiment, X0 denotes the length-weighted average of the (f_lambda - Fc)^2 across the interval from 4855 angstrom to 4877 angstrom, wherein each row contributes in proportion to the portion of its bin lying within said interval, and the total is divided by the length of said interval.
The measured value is 2.4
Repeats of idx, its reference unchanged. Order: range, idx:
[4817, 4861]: 4860.0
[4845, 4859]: 4858.0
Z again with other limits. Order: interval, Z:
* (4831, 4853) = 4852.0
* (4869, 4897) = 4896.0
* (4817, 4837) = 4836.0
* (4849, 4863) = 4862.0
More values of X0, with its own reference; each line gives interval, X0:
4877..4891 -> 0.1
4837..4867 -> 1.7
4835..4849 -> 0.1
